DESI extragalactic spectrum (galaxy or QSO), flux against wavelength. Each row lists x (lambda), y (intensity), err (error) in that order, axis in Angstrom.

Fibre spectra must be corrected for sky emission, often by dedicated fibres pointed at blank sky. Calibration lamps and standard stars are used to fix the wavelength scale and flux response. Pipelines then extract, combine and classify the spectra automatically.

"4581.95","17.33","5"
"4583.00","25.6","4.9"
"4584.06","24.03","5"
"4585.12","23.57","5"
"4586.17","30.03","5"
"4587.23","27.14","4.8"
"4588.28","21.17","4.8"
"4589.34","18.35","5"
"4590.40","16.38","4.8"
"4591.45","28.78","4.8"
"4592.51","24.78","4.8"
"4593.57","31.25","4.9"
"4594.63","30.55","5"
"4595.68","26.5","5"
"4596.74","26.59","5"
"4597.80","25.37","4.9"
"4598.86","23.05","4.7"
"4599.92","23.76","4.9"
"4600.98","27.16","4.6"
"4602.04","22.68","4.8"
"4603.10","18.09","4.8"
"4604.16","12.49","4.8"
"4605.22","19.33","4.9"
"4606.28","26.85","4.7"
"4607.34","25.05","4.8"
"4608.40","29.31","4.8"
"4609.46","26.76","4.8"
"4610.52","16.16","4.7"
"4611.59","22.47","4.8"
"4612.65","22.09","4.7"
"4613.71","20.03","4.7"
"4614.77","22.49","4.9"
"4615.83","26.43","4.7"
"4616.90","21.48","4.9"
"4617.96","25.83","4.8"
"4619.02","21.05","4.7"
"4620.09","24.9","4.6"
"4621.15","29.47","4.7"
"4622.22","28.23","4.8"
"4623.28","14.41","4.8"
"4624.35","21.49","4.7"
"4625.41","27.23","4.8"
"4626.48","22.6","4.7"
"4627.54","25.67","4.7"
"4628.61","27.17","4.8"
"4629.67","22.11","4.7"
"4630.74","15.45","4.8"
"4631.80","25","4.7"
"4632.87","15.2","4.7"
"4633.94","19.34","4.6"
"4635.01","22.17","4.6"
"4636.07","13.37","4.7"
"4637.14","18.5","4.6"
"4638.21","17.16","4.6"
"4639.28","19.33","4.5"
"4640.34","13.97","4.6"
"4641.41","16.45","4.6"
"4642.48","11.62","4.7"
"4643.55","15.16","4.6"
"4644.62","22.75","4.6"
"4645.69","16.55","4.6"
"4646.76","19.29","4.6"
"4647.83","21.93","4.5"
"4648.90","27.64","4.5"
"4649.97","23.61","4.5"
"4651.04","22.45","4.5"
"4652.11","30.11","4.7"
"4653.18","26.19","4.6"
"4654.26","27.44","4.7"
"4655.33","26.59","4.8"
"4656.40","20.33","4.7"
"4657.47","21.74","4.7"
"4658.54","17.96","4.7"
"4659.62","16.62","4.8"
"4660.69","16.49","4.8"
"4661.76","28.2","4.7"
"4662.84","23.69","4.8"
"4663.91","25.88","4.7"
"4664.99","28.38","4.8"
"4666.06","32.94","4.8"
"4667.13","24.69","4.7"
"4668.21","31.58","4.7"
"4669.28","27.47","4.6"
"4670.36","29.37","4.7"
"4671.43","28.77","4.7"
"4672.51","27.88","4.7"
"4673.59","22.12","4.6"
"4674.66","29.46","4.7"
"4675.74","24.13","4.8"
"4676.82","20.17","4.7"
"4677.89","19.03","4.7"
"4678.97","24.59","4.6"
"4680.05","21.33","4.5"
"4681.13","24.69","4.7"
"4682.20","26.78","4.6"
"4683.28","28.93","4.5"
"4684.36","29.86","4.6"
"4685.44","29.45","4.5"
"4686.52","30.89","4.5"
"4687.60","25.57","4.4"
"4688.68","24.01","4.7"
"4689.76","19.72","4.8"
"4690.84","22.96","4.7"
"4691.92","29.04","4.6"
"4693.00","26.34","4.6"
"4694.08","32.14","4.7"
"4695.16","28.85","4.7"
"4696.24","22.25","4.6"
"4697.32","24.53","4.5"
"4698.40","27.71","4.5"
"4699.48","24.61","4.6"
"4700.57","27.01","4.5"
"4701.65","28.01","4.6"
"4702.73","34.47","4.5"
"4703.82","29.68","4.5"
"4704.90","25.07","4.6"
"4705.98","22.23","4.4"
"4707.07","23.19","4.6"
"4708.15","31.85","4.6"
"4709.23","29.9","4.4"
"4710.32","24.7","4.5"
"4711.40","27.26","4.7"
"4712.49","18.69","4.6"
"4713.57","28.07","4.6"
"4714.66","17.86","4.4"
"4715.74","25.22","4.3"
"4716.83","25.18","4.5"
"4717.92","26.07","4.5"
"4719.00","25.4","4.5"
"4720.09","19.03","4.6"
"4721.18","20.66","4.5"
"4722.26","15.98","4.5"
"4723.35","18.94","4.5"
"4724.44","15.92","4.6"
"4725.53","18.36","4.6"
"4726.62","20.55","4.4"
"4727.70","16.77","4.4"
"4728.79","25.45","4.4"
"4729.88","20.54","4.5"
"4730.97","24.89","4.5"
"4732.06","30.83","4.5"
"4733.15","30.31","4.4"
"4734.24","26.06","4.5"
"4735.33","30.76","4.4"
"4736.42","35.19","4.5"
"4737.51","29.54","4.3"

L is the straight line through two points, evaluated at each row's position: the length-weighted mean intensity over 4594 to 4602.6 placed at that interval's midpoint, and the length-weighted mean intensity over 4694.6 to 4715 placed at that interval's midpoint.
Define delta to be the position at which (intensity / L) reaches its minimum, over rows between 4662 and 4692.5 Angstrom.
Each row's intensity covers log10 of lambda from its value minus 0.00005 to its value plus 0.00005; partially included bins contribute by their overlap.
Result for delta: 4677.89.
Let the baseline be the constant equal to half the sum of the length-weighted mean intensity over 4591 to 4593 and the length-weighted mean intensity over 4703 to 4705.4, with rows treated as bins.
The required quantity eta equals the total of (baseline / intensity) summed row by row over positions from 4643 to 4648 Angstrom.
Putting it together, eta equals 7.3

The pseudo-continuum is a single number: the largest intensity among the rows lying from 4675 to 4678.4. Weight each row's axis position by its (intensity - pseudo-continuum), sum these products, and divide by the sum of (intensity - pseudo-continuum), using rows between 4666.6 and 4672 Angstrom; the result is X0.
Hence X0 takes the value 4669.6 Angstrom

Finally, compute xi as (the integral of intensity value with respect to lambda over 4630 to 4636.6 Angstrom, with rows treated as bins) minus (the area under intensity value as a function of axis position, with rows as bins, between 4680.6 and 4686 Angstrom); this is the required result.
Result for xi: -29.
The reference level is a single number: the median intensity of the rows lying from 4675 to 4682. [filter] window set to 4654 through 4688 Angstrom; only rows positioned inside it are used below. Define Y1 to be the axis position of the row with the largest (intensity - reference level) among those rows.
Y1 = 4666.06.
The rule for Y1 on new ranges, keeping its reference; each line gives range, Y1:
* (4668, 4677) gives 4668.21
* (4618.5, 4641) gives 4621.15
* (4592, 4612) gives 4593.57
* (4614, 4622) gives 4621.15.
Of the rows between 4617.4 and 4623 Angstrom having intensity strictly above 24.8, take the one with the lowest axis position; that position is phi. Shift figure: 4617.96 Angstrom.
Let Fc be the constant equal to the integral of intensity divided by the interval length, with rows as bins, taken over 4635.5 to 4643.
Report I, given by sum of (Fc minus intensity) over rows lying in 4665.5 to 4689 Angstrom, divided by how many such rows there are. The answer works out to -10.7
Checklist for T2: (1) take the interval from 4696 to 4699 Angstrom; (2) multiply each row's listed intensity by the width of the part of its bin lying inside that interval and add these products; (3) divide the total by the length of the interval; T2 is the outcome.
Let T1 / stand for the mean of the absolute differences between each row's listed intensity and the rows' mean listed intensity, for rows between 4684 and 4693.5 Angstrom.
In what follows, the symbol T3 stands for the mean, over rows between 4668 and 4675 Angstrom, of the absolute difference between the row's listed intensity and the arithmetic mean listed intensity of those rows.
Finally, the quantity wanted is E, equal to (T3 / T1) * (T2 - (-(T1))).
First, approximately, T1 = 3.01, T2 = 25.1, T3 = 1.9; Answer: 18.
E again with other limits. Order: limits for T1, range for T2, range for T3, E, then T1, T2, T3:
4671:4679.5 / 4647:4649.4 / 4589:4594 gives 45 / 3.16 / 24.1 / 5.2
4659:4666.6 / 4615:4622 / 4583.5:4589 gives 17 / 4.86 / 24.9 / 2.7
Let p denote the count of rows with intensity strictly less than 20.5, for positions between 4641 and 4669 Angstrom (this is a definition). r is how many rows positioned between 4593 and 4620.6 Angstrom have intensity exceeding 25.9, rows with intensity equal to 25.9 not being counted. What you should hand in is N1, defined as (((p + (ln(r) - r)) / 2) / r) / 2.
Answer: 0.06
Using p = 9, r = 9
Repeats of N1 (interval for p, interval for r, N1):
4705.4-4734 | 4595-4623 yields 0.03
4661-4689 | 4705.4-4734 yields -0.11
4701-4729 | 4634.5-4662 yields 0.16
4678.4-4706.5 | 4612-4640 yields -0.12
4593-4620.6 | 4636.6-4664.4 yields 0.03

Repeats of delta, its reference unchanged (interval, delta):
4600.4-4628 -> 4604.16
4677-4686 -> 4677.89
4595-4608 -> 4604.16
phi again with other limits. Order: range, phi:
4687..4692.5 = 4687.60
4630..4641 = 4631.80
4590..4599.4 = 4591.45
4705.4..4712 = 4708.15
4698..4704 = 4698.40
